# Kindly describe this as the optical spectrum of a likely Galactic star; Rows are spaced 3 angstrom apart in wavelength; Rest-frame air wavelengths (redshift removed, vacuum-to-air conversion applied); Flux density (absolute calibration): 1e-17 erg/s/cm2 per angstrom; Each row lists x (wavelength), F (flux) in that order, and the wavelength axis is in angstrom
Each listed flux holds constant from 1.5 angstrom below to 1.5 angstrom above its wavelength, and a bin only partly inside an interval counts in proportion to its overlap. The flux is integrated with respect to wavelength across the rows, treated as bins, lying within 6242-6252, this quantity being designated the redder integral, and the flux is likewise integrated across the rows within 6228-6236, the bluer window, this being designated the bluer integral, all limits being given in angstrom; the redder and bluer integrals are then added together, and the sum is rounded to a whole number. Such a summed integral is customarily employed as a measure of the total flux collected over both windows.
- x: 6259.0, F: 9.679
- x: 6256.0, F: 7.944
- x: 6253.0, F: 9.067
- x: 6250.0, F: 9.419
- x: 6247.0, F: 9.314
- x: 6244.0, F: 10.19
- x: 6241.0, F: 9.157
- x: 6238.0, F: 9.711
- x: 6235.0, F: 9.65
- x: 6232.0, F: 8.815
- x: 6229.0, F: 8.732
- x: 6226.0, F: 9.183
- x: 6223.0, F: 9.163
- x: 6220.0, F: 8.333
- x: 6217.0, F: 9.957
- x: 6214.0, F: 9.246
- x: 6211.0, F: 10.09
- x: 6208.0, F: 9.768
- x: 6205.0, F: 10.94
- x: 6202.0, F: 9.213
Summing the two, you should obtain 168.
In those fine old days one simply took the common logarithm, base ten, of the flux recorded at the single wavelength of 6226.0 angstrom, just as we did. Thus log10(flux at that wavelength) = 0.963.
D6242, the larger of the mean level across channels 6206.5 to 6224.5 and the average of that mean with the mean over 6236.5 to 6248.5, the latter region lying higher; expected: 9.51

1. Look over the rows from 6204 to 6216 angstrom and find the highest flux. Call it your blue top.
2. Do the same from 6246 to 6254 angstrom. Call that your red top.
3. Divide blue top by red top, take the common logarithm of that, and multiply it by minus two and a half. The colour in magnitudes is -0.16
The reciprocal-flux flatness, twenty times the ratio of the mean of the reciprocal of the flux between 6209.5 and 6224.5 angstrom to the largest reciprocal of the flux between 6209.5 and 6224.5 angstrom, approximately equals 17.9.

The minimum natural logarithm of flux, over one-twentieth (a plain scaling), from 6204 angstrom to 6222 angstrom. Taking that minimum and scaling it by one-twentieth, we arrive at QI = 0.106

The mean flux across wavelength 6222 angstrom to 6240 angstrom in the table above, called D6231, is 9.21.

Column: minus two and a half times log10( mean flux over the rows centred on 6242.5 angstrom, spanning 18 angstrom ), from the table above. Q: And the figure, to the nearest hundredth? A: -2.45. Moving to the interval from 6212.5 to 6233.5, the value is -2.39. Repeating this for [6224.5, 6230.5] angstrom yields -2.38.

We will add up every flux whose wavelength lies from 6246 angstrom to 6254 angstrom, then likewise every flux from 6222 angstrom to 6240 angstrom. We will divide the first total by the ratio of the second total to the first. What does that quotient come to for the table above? 14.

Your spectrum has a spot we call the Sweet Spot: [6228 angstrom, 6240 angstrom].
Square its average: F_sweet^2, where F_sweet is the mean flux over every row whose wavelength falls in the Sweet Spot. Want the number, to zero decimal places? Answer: 85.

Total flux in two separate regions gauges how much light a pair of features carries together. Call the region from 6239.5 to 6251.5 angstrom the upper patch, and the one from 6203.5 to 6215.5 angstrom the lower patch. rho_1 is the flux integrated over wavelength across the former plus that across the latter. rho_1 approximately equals 234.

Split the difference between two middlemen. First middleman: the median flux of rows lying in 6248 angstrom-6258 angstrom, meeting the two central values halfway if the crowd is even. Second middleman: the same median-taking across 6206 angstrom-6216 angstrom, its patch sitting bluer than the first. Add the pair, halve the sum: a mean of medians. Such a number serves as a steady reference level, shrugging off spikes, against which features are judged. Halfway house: 9.42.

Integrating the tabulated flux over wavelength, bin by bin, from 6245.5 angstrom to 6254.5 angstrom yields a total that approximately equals 83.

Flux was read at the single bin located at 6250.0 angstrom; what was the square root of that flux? 3.07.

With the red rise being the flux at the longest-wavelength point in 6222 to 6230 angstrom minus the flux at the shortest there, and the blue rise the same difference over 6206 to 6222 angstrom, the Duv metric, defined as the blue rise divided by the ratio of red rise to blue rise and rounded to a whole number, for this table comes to -5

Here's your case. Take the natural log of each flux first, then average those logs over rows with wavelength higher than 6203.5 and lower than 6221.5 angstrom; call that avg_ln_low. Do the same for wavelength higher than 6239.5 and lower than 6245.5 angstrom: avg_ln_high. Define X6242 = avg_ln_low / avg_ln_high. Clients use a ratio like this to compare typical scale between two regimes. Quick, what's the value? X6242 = 1.00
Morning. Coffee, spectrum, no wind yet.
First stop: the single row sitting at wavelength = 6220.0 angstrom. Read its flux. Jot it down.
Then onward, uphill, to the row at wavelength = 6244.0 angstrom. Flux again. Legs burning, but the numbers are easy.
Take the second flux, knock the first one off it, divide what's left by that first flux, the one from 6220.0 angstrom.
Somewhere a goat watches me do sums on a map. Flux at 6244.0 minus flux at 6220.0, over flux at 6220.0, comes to 0.22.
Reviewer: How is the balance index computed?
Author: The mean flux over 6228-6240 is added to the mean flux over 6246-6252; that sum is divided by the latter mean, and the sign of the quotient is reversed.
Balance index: -1.99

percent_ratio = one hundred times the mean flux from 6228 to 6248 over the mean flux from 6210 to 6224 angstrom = 100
